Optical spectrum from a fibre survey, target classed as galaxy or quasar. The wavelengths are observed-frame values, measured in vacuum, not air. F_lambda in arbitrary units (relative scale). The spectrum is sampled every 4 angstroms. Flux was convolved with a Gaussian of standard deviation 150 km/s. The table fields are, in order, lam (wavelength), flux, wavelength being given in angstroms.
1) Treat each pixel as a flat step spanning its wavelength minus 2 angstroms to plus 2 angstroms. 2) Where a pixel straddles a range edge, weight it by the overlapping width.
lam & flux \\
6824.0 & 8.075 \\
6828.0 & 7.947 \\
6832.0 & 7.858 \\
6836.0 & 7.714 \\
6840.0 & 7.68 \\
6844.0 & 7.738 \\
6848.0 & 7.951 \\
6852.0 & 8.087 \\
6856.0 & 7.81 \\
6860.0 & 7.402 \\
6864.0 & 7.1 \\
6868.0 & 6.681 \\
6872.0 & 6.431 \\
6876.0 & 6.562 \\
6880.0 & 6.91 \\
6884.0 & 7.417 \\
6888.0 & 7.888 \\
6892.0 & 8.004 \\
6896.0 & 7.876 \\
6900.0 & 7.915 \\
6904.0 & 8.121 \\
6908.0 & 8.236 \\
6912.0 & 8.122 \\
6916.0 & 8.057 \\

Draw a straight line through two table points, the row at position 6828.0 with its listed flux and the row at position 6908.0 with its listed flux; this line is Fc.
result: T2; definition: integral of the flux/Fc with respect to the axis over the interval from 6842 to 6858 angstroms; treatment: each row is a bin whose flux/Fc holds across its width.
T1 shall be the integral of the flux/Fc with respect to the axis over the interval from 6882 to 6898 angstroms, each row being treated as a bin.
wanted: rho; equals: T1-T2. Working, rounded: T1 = 15.3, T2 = 15.7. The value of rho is 0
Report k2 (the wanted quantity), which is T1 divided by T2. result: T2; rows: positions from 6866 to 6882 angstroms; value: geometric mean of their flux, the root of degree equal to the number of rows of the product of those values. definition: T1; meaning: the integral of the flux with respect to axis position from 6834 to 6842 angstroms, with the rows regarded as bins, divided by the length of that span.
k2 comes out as 1.16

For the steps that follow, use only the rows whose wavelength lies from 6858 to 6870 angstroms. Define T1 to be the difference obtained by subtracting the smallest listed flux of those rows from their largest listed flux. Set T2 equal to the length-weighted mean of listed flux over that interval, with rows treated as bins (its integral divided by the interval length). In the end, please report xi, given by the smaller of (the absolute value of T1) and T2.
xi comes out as 0.7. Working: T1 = 0.72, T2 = 7.1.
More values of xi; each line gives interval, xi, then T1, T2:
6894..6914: 0.4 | 0.36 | 8.1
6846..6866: 1.0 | 0.99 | 7.7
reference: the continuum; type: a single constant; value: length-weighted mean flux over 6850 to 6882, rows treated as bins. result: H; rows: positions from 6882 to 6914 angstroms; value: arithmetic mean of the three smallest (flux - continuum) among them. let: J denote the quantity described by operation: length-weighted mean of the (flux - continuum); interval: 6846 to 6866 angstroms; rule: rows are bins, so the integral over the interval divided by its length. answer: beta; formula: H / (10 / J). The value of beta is 0.03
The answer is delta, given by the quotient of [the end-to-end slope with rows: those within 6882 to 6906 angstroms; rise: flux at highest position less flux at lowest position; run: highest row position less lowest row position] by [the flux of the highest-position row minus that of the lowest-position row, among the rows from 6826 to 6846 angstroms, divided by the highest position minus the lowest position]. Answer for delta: -2.7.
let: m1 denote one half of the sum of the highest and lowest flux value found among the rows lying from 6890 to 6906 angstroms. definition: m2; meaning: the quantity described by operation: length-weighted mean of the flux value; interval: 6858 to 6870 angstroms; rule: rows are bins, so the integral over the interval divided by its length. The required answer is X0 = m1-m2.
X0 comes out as 0.9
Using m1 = 8.0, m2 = 7.1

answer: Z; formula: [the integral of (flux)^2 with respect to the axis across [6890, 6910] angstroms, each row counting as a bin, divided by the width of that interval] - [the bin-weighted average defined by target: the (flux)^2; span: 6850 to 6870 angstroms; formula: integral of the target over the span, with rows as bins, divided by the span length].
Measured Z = 9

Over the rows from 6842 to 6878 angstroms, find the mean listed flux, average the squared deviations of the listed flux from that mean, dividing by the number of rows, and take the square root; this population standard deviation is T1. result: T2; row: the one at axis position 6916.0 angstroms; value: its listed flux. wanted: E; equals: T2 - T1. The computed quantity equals 7.46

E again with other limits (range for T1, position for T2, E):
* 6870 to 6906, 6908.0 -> 7.62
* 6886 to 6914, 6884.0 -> 7.29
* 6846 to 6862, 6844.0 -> 7.48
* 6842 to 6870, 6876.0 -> 6.09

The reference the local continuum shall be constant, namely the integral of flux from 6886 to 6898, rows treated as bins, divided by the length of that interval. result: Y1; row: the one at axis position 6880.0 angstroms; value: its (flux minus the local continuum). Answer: -1.0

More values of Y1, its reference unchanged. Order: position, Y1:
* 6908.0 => 0.3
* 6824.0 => 0.2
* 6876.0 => -1.4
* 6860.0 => -0.5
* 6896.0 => 0.0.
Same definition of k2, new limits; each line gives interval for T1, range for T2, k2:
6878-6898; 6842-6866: 0.99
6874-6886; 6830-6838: 0.89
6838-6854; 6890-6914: 0.98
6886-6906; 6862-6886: 1.16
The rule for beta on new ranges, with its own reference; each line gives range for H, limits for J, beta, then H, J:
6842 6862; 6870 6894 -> 0.00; 0.53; 0.1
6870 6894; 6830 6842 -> -0.03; -0.49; 0.6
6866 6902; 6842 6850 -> -0.04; -0.56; 0.7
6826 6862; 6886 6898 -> 0.04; 0.48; 0.8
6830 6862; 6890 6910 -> 0.04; 0.48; 0.9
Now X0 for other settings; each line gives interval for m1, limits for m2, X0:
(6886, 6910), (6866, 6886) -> 1.3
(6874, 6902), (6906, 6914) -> -0.9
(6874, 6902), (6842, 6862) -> -0.5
